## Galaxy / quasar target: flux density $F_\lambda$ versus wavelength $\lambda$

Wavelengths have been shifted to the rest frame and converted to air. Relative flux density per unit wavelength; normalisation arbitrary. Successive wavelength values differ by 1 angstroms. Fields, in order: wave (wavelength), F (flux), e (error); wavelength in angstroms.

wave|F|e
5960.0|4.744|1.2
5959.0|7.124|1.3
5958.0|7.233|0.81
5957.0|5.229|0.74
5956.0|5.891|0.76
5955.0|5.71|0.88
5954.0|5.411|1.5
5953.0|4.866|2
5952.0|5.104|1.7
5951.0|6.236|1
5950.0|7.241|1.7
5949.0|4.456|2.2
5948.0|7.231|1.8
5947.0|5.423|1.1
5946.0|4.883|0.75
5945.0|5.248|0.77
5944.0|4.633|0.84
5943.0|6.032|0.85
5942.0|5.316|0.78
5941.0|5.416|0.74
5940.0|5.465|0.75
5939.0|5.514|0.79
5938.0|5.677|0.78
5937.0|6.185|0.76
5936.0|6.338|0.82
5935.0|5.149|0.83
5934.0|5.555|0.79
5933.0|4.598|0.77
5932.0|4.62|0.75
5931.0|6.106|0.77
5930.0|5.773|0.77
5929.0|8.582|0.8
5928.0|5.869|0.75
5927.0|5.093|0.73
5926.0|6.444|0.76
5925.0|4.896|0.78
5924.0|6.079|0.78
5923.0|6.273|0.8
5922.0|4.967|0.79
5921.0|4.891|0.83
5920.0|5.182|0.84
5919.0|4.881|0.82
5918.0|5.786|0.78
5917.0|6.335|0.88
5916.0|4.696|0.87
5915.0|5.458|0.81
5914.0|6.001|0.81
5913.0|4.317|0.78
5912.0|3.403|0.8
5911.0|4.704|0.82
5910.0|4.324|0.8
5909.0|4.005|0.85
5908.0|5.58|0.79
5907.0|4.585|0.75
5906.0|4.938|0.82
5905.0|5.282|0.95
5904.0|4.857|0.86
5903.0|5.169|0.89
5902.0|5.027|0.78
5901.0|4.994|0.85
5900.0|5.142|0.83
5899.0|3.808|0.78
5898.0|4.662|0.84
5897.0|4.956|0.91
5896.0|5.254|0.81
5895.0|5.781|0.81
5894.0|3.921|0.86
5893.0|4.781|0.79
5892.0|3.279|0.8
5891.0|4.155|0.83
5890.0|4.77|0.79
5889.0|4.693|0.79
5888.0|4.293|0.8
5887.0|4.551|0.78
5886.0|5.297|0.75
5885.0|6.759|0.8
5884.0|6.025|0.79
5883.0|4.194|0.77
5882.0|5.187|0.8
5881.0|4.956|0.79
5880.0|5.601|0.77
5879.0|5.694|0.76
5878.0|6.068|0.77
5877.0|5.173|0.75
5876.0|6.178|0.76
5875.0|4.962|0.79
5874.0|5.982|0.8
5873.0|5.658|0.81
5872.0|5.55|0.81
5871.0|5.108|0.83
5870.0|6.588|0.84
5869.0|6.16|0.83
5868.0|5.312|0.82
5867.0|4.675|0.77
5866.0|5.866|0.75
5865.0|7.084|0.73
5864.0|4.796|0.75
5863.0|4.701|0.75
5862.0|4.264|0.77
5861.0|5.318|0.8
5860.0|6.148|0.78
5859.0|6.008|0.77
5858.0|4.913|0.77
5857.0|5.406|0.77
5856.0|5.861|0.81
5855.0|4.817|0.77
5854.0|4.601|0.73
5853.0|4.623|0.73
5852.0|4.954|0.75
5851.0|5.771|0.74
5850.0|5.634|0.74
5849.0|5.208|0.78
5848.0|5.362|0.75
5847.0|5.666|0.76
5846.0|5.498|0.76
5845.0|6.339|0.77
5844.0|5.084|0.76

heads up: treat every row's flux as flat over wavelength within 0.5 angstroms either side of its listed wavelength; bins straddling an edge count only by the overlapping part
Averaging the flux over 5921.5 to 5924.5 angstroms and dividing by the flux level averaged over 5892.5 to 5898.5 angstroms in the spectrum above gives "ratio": 1.18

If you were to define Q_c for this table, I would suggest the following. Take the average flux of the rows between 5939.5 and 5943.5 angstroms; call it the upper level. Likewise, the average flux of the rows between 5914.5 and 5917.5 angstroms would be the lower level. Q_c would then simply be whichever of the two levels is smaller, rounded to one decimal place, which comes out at 5.5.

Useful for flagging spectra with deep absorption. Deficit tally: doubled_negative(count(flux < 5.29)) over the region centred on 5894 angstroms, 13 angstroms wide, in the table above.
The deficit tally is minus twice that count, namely -24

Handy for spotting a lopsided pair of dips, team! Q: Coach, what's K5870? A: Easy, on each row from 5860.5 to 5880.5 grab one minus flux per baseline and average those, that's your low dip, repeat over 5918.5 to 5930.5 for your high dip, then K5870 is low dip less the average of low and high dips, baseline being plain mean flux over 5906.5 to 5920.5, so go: 0.02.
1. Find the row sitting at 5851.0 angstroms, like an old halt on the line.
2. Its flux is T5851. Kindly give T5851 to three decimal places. 5.771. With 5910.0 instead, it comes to 4.324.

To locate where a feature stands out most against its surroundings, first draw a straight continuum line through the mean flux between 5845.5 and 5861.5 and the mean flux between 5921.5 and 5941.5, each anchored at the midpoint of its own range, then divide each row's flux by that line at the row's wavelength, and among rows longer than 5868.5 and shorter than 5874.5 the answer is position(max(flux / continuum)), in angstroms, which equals 5870.0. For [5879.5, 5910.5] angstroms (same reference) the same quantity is 5885.0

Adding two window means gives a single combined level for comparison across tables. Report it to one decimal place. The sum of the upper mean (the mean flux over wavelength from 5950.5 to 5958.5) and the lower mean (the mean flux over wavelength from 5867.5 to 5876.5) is 11.4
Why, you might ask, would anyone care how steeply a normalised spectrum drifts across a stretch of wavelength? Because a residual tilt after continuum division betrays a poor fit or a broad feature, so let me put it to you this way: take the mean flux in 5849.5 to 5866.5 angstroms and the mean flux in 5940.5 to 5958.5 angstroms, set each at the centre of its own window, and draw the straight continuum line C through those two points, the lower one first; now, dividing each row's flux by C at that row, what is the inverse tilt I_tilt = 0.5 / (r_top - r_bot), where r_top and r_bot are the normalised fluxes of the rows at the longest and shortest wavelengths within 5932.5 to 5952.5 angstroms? 6.2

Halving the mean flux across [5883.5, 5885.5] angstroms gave 3.20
